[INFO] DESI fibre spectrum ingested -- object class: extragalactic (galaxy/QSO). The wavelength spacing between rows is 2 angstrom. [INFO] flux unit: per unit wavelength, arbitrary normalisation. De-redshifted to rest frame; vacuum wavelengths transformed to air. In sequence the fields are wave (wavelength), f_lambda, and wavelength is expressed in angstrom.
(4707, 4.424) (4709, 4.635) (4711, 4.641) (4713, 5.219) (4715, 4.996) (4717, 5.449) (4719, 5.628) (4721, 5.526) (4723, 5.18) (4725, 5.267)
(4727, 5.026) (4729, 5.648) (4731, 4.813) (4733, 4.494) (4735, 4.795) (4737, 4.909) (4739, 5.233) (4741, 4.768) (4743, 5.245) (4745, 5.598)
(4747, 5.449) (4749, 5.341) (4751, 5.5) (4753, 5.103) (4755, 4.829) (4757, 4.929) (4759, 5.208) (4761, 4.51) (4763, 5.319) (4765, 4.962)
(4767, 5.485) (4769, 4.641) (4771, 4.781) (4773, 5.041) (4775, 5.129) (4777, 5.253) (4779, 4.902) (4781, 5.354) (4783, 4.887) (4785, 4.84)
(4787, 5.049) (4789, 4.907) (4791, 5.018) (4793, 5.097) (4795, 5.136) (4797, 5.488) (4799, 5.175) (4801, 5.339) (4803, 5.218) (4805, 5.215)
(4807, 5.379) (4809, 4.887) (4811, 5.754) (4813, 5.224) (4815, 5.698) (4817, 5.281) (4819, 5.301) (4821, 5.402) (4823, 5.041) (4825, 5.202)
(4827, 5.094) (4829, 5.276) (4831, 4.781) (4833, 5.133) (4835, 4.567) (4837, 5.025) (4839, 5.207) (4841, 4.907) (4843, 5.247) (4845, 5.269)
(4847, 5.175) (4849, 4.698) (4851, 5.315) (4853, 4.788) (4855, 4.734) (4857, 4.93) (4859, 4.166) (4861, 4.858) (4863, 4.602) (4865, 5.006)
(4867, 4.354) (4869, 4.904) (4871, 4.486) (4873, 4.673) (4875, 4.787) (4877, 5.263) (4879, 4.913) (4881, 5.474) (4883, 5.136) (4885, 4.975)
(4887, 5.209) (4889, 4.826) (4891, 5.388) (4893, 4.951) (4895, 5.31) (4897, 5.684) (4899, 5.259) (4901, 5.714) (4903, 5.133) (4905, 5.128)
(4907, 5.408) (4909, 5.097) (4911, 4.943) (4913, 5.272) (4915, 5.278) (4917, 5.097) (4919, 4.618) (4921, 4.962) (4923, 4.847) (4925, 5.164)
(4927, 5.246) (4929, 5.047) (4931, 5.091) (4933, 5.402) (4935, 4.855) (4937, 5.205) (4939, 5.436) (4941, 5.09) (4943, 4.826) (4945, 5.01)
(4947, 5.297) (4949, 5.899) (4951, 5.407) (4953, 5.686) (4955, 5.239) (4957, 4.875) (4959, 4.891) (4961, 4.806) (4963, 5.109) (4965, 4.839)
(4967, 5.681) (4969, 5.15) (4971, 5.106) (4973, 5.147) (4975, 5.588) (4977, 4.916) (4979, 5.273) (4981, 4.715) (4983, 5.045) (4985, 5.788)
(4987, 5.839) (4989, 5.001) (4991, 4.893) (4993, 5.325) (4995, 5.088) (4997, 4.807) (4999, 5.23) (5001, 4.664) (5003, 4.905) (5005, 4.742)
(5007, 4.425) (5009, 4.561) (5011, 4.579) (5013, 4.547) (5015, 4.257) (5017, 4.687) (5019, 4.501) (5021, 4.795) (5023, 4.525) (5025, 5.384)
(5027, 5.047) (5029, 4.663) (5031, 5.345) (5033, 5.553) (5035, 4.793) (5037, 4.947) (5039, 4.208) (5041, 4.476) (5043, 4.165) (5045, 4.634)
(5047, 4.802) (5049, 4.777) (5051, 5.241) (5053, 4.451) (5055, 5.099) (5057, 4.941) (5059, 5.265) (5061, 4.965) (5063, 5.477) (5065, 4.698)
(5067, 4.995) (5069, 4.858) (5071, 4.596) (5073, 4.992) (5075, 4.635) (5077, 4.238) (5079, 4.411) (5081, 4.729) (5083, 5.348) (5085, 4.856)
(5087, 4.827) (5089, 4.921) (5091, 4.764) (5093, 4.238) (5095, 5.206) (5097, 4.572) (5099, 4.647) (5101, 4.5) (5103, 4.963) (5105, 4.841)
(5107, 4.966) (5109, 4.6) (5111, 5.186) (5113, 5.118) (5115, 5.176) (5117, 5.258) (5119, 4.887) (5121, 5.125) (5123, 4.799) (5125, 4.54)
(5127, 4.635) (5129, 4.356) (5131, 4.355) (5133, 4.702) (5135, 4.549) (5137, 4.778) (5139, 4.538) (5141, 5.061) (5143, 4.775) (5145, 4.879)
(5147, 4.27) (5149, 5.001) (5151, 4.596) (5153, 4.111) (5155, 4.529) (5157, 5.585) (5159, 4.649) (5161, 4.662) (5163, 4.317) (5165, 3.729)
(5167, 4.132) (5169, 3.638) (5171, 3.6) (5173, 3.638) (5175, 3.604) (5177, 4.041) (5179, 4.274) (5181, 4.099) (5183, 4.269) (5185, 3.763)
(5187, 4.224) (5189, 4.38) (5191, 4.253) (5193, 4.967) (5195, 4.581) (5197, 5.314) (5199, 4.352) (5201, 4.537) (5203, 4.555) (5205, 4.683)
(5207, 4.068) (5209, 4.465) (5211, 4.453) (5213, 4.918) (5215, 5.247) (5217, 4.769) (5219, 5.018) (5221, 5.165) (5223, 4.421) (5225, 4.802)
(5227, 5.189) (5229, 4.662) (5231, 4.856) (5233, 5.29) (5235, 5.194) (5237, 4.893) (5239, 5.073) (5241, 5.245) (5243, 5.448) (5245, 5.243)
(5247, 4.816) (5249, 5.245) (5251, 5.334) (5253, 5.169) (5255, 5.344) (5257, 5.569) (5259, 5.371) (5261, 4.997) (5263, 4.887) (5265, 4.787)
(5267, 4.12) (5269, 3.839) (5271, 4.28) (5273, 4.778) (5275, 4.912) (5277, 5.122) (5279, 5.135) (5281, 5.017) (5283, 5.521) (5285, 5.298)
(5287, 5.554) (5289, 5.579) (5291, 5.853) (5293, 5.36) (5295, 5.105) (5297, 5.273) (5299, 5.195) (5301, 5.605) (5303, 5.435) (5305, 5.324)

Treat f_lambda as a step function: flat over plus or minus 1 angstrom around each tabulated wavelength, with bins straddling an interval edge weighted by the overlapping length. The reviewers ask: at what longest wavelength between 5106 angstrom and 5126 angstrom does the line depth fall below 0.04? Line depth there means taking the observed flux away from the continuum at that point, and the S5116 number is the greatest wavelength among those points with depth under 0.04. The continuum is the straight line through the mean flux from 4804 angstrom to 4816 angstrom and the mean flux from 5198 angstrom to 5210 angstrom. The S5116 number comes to 5123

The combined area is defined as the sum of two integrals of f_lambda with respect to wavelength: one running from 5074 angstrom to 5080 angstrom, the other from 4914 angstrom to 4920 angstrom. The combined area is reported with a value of 56.6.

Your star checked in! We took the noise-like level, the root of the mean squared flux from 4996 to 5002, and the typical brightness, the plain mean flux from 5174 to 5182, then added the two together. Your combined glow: 8.9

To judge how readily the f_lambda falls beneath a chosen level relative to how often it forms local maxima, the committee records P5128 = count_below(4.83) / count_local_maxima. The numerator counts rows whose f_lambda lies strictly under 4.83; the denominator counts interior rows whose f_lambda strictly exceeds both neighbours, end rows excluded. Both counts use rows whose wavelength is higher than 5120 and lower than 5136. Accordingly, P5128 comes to 3.5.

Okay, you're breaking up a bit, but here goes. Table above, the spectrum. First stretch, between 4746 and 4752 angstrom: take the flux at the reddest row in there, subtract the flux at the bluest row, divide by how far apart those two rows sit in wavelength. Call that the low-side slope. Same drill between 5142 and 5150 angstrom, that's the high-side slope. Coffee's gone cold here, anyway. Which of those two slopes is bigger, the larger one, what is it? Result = 0.04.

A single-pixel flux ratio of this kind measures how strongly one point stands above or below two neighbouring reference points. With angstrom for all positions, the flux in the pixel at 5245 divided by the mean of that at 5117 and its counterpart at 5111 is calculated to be 1.00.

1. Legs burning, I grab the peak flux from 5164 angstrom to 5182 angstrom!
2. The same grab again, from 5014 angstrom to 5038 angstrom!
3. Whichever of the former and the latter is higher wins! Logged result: 5.55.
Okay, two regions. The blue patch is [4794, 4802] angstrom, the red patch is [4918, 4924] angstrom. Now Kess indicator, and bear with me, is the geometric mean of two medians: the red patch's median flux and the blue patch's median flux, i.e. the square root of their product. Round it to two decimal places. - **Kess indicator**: 5.05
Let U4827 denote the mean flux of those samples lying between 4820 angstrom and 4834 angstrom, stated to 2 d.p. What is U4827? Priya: 5.13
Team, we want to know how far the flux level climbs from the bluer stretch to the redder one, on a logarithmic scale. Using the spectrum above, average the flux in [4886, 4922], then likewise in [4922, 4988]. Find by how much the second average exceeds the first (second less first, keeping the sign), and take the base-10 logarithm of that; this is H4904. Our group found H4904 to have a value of -1.8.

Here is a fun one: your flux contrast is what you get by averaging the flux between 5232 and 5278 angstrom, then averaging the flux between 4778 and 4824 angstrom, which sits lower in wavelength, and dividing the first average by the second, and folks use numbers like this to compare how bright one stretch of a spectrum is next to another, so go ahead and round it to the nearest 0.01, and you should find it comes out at 0.96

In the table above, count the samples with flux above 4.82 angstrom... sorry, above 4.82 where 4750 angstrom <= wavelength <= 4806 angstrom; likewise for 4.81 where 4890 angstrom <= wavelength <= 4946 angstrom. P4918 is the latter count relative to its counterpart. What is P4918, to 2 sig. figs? 1.1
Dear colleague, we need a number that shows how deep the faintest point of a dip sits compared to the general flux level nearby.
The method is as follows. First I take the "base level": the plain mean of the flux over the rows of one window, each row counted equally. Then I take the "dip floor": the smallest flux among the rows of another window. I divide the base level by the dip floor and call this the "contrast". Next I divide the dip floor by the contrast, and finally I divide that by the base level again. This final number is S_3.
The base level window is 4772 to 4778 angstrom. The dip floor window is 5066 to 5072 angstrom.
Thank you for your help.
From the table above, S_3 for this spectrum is 0.80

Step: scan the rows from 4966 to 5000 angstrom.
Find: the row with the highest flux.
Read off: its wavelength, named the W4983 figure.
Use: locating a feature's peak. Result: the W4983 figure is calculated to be 4987 angstrom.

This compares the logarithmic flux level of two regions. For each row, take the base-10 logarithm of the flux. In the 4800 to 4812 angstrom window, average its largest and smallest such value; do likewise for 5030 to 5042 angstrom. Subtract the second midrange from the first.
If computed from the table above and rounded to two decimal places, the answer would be 0.04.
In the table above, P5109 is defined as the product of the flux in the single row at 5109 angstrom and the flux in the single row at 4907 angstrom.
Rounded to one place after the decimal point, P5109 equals 24.9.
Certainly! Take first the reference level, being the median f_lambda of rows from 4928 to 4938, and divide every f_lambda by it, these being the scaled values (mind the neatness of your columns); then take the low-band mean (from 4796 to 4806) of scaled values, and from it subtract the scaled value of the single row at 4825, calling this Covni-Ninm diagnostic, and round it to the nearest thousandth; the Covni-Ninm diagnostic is 0.017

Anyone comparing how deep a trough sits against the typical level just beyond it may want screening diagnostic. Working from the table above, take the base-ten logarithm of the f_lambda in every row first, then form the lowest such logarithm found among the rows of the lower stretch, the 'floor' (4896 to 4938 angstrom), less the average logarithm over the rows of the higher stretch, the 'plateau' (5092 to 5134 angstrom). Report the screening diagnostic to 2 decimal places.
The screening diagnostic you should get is -0.02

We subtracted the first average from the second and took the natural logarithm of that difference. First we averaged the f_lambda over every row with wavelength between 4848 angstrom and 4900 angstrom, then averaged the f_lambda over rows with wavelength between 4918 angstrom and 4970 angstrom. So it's -1.7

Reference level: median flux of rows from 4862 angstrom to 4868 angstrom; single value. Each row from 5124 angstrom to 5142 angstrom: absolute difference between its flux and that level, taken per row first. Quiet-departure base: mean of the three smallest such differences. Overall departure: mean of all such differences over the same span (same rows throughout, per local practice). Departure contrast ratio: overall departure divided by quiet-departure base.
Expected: 3.2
